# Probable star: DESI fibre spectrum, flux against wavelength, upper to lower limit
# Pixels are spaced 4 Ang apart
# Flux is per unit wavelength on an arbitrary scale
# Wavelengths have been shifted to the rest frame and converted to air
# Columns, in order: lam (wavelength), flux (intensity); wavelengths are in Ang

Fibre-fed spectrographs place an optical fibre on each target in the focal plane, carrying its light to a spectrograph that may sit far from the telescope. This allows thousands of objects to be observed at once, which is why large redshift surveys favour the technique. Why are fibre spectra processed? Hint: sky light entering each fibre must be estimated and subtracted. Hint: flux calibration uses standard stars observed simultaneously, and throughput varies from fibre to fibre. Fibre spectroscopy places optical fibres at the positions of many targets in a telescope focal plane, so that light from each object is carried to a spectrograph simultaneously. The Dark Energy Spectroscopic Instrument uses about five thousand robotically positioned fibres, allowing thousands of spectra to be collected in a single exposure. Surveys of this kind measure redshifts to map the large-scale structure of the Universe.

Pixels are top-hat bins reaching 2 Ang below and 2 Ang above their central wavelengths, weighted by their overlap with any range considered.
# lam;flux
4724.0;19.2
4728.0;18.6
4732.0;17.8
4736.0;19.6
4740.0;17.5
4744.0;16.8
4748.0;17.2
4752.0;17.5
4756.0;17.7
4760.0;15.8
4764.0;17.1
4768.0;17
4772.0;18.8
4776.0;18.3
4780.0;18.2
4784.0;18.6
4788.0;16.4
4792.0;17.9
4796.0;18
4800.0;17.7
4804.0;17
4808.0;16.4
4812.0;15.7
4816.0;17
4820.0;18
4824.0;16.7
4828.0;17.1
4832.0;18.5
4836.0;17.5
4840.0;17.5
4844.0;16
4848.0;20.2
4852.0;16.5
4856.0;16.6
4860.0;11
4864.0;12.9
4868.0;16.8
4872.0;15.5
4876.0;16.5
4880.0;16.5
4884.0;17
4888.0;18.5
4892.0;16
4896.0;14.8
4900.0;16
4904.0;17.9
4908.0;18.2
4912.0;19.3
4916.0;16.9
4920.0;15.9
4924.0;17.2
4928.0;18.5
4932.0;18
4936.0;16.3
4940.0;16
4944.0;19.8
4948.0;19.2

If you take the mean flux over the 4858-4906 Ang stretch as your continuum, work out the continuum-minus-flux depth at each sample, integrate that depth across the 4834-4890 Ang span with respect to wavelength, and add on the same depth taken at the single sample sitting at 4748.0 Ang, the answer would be -34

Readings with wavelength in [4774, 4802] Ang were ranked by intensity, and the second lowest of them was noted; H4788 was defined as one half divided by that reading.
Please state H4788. 0.0282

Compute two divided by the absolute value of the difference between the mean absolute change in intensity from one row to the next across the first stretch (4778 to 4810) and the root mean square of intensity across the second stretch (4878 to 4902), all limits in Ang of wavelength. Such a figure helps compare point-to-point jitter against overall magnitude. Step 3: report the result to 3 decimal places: 0.128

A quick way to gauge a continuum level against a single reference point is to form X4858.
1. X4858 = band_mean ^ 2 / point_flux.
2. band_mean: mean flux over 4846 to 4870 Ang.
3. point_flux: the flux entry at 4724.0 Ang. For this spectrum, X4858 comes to 12.8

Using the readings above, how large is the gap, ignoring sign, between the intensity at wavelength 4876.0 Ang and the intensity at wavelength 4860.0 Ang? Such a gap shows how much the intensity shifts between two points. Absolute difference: 5.5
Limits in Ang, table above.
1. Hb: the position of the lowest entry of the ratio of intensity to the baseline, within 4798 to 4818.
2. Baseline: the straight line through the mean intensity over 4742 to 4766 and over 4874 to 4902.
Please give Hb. 4812.0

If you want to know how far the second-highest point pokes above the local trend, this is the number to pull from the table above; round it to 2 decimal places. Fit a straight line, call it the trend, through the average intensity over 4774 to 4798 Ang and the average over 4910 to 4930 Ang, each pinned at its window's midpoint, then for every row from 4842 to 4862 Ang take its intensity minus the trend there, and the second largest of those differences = -1.12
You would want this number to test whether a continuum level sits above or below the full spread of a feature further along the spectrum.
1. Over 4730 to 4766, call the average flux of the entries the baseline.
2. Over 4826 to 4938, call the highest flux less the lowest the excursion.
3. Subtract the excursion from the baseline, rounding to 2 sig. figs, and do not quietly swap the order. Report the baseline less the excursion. 8.2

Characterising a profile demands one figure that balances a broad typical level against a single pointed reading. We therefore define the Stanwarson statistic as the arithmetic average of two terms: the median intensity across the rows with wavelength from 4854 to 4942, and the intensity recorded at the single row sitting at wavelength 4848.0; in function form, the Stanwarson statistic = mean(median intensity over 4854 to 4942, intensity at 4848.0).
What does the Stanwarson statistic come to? 18.4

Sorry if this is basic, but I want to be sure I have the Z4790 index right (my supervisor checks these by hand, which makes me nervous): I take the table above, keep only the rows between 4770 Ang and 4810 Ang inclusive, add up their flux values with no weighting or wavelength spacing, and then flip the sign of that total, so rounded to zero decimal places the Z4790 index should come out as -177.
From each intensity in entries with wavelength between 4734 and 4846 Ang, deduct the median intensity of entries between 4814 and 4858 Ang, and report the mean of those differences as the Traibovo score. 0.31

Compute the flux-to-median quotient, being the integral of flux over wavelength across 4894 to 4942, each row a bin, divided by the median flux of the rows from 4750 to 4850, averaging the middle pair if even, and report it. 47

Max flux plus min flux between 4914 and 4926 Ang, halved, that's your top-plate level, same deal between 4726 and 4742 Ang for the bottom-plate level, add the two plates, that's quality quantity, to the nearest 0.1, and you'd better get 35.1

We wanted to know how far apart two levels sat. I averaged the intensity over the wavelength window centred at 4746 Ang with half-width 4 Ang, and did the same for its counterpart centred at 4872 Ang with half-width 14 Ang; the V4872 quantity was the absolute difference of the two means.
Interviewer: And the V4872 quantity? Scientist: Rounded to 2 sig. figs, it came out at 1.8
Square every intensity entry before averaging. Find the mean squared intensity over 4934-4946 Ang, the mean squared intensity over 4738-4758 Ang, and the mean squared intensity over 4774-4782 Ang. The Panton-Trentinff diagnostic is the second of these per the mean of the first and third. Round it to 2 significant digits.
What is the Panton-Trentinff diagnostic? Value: 0.94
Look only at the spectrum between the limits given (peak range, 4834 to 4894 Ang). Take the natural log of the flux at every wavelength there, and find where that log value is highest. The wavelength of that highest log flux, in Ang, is 4848.0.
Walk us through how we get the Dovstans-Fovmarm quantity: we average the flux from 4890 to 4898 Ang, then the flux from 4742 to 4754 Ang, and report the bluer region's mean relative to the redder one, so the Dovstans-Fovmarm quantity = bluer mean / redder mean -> 1.11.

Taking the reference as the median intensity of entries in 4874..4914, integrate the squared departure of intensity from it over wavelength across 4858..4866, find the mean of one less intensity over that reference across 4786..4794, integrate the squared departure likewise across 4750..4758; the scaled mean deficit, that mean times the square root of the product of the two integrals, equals -0.80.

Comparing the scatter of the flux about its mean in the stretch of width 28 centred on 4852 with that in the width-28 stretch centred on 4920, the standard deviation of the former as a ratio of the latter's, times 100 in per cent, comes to 267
